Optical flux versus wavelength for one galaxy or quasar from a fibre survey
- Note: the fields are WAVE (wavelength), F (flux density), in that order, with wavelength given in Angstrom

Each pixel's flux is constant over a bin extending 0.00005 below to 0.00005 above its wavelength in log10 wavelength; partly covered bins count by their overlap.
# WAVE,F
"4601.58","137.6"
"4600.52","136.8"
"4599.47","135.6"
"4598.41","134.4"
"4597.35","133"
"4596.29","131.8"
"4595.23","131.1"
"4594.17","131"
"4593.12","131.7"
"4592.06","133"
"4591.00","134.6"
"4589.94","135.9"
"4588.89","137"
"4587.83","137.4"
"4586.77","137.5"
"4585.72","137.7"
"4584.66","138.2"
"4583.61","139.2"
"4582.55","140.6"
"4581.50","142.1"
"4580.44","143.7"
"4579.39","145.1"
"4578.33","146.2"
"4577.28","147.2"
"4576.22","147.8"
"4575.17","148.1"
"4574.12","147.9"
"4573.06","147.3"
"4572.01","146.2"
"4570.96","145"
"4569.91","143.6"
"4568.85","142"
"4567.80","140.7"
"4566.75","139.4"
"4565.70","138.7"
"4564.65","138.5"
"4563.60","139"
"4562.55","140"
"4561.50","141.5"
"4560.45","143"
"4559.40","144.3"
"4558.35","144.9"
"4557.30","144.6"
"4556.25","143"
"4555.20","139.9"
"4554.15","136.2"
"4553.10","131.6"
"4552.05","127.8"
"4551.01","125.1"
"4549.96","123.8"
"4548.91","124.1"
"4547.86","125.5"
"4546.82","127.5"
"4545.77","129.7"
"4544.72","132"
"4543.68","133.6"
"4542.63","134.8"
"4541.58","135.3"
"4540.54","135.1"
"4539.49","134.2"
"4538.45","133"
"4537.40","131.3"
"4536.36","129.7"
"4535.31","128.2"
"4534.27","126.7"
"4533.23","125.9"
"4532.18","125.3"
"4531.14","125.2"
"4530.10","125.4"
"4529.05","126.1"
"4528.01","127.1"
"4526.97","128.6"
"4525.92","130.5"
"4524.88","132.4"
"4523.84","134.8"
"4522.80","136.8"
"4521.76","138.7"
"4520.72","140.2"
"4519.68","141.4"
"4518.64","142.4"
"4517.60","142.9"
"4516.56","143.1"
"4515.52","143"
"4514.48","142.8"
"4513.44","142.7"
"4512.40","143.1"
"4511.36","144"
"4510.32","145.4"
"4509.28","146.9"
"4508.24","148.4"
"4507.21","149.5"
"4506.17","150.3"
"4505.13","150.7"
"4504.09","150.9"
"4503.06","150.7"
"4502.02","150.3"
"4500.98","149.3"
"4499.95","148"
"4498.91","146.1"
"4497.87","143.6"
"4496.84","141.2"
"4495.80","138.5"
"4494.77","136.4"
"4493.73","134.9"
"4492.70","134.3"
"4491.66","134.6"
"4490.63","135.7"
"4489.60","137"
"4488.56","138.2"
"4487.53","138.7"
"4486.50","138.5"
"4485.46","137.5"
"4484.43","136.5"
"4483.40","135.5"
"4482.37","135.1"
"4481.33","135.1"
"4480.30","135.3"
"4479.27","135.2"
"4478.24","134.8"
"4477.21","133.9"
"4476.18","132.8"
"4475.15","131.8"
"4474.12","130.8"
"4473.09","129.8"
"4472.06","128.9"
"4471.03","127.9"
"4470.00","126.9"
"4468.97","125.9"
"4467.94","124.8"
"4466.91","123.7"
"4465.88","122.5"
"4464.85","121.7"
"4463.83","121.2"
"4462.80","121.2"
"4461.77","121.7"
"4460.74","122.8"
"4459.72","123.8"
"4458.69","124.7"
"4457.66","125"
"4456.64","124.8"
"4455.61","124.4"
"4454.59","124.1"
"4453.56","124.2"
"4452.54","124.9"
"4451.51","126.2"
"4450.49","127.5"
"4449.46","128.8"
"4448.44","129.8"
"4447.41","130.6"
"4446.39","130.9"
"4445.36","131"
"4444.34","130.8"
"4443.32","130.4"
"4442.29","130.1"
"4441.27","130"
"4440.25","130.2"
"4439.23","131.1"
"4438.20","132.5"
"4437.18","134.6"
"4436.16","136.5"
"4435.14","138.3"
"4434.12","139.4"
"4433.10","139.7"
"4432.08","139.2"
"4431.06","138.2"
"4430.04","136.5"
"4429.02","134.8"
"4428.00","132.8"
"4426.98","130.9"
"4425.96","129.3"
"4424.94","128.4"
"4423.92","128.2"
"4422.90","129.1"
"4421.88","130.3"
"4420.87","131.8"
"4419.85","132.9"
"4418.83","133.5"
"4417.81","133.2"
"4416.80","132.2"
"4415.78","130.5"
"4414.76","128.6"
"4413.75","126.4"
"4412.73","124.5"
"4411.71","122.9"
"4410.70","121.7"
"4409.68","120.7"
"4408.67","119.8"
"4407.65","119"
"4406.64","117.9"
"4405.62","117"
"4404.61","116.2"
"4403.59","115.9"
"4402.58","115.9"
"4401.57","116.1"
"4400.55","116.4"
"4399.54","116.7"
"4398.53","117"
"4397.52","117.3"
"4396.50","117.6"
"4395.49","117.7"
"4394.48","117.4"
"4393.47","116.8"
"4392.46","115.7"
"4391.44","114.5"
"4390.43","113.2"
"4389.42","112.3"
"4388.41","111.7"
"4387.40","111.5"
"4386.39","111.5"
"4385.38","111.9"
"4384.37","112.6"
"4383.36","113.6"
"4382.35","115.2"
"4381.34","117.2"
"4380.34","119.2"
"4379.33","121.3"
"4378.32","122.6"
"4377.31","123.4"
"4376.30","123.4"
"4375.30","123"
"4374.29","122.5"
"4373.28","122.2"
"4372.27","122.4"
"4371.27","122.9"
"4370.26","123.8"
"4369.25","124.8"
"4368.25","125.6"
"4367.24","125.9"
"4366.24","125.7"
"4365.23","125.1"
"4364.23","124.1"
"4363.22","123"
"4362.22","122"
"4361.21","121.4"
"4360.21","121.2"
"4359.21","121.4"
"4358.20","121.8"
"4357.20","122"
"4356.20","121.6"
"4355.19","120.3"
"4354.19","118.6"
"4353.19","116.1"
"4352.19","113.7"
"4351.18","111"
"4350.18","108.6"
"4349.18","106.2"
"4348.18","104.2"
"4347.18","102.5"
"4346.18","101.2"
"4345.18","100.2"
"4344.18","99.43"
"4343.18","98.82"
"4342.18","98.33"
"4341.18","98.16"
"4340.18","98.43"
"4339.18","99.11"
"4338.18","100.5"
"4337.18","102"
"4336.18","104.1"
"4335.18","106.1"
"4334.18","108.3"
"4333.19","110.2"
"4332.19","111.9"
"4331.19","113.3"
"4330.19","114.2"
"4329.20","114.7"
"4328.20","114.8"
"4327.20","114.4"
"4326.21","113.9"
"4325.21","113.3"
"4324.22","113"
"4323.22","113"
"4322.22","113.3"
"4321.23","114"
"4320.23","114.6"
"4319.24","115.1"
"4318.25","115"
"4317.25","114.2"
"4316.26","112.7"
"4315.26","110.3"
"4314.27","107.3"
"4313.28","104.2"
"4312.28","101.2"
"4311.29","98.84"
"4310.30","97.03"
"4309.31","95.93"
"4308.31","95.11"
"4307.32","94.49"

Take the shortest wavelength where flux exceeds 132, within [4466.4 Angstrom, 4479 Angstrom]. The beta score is 4476.18 Angstrom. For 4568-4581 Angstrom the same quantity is 4568.85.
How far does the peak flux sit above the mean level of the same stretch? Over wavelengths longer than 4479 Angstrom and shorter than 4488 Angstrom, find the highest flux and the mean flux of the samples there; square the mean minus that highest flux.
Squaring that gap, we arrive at 5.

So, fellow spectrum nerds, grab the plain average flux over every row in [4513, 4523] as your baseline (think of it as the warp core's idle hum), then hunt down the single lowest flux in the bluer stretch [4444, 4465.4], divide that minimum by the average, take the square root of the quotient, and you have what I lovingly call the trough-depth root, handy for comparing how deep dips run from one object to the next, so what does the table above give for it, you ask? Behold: 0.93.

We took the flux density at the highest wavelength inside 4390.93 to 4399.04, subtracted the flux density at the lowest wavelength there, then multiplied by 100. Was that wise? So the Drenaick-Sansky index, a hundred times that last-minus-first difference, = 250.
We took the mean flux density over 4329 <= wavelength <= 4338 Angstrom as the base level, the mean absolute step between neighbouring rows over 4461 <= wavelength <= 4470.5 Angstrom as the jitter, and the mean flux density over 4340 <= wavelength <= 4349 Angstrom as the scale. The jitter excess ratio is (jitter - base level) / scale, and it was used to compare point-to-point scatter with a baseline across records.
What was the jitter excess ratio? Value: -1.08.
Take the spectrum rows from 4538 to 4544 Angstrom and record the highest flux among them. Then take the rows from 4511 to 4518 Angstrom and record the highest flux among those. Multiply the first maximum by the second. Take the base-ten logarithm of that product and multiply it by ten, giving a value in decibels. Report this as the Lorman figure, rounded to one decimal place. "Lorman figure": 42.9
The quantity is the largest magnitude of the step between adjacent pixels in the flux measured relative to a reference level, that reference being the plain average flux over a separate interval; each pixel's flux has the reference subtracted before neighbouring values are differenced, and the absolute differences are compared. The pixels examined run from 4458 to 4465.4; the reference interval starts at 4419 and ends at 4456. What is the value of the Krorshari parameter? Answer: 1.1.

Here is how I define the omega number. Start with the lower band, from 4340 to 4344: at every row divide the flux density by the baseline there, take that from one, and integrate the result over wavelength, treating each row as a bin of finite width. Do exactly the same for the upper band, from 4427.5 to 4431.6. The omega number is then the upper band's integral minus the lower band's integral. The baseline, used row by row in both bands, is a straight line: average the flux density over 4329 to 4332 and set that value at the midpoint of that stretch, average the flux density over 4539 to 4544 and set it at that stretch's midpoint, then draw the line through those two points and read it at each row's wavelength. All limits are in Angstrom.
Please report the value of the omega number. -1.0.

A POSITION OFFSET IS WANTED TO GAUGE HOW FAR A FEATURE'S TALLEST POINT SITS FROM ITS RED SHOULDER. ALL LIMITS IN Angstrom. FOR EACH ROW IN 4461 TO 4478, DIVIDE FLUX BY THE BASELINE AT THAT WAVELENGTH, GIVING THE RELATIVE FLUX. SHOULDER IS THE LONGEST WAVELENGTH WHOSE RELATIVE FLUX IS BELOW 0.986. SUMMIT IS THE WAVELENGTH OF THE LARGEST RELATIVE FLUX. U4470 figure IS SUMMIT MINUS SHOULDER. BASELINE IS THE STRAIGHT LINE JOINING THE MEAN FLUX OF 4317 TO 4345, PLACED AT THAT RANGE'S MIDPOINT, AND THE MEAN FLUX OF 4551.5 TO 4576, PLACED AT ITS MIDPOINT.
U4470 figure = 8.2 Angstrom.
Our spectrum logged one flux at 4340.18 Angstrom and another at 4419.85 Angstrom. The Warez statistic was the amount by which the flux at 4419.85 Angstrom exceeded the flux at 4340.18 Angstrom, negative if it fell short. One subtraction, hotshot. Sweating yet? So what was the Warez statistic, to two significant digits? 34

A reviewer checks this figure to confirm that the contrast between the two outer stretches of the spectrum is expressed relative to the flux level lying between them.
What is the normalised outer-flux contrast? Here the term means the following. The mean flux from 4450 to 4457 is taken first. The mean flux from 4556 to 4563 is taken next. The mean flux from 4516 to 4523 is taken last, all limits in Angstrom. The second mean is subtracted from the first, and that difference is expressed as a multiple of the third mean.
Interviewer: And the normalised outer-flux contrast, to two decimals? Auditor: -0.13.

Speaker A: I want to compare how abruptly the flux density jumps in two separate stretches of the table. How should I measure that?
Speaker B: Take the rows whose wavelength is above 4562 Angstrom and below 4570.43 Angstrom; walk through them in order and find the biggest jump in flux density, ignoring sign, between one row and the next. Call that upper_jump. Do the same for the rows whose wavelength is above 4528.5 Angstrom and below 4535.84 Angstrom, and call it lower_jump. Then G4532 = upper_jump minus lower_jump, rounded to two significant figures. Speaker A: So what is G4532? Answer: 0.10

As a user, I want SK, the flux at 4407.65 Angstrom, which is 119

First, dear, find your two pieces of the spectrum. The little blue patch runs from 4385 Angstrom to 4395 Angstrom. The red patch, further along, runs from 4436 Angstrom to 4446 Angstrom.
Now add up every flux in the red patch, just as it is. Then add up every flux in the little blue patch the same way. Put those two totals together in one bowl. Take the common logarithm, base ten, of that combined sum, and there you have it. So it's 3.39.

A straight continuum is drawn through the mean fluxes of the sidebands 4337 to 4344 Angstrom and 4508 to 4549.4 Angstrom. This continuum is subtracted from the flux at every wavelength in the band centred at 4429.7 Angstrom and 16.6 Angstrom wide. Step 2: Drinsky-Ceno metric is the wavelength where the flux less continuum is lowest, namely 4423.92 Angstrom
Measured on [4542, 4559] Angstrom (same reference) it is 4549.96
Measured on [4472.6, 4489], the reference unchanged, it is 4473.09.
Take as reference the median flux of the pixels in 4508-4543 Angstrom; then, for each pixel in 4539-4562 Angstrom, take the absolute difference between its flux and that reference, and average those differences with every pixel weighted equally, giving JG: 5.8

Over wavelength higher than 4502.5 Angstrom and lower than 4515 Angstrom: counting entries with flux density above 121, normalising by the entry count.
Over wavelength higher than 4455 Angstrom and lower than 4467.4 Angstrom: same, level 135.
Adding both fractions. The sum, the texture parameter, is 1.00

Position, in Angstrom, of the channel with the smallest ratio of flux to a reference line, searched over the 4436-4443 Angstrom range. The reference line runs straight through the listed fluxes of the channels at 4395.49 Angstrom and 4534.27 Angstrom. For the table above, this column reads 4441.27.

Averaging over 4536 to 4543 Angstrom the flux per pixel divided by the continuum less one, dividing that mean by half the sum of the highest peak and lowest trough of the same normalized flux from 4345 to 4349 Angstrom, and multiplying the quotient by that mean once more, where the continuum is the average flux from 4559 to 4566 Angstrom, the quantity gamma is -0.010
